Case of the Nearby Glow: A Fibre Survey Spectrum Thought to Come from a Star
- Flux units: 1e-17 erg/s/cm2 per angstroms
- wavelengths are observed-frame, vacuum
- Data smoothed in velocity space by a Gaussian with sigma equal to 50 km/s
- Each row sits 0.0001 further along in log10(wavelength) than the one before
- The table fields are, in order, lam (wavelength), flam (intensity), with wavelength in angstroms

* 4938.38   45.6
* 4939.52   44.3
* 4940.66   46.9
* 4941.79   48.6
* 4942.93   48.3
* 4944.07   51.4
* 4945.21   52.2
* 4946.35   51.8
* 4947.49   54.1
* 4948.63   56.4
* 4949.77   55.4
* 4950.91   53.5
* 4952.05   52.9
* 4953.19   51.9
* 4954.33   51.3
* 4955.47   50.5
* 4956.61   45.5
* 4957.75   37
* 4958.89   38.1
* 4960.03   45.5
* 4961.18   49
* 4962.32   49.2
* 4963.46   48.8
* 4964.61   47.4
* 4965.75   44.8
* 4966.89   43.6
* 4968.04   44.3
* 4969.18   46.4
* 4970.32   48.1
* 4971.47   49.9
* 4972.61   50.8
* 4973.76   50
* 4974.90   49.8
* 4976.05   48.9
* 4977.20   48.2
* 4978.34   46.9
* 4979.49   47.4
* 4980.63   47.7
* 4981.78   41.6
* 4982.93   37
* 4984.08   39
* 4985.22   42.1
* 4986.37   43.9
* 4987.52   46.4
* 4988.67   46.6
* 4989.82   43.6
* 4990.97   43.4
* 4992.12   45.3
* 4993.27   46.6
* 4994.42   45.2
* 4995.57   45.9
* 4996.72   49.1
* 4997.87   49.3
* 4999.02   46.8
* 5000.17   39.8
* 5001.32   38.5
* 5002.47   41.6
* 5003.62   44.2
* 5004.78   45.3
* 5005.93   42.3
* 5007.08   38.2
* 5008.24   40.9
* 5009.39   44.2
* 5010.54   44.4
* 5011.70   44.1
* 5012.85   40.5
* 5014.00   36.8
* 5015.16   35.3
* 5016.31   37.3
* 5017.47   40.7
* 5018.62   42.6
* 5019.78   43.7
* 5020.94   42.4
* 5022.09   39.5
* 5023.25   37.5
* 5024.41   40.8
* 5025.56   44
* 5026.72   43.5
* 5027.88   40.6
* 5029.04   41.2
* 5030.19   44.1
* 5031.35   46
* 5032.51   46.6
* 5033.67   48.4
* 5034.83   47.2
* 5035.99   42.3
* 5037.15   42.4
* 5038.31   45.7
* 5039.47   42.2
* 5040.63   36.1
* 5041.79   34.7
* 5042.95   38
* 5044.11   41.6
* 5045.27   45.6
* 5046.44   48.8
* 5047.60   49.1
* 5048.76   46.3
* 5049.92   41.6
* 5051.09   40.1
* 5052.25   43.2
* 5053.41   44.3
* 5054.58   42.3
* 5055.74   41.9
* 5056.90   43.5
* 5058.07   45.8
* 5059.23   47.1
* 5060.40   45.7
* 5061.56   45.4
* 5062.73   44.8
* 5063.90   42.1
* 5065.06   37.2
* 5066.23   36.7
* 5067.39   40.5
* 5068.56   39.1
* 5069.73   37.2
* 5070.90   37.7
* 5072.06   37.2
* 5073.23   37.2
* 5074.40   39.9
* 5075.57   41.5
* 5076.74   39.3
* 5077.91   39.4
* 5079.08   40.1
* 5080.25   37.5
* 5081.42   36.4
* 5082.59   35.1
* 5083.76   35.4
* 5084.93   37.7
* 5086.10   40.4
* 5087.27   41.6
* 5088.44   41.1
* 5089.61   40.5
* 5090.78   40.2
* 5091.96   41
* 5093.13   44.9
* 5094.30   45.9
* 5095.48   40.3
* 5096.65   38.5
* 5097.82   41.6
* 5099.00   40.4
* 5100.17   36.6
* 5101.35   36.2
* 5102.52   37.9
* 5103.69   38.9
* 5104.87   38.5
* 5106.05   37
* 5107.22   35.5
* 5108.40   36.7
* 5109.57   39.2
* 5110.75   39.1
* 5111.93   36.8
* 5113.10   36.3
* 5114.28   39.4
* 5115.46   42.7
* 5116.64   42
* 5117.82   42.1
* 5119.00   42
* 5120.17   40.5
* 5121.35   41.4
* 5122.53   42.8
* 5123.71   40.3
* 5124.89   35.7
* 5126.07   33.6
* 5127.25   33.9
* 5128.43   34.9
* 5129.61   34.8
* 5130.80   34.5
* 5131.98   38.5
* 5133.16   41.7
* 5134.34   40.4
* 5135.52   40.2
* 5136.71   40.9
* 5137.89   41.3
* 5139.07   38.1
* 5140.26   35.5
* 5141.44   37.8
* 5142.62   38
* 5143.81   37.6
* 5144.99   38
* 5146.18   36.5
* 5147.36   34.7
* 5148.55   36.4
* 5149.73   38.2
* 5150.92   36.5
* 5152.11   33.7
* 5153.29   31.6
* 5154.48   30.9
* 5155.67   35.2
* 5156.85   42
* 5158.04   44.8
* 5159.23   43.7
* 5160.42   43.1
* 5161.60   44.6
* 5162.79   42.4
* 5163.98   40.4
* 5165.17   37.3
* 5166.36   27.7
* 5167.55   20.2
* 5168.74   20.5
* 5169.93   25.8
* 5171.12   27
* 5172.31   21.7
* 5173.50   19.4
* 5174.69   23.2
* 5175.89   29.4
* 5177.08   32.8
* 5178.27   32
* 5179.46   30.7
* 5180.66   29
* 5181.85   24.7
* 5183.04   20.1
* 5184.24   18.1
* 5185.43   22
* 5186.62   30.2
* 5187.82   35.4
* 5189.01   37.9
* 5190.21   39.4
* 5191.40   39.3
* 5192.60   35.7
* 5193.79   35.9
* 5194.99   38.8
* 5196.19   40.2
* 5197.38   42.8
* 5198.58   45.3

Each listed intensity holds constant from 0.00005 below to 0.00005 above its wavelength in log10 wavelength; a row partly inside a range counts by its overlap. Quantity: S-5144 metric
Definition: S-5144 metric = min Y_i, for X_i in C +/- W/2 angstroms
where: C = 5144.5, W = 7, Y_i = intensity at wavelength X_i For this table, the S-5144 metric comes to 34.7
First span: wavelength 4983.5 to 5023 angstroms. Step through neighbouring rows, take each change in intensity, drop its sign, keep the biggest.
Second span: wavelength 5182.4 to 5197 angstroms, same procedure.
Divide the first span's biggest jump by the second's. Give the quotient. 0.85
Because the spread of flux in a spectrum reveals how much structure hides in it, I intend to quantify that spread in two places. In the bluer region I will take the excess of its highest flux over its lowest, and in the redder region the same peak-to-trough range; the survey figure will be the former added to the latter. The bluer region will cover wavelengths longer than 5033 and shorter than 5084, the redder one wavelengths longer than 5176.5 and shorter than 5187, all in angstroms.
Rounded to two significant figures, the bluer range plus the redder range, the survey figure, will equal 29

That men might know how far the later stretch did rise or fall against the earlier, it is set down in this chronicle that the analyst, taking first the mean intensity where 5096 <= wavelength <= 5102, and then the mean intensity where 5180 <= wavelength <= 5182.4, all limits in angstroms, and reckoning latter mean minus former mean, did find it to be -12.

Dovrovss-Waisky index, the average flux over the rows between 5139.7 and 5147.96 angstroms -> 37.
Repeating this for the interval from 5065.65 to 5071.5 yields 38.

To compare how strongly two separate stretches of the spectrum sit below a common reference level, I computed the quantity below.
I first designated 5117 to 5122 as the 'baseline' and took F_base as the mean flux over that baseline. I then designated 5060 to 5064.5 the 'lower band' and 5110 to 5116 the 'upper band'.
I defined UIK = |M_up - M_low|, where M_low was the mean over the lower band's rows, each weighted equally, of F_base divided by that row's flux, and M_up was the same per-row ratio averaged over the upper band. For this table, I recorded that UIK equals 0.14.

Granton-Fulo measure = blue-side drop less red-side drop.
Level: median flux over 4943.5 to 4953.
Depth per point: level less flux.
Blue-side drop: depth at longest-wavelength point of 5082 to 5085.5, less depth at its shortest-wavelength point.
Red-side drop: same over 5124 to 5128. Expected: -4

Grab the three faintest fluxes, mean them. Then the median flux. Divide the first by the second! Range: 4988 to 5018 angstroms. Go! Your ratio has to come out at 0.832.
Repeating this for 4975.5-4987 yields 0.863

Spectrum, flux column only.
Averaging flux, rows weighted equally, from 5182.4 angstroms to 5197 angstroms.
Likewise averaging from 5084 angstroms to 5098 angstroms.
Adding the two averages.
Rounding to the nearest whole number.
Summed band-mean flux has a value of 74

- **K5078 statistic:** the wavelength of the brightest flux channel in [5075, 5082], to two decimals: 5075.57 angstroms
